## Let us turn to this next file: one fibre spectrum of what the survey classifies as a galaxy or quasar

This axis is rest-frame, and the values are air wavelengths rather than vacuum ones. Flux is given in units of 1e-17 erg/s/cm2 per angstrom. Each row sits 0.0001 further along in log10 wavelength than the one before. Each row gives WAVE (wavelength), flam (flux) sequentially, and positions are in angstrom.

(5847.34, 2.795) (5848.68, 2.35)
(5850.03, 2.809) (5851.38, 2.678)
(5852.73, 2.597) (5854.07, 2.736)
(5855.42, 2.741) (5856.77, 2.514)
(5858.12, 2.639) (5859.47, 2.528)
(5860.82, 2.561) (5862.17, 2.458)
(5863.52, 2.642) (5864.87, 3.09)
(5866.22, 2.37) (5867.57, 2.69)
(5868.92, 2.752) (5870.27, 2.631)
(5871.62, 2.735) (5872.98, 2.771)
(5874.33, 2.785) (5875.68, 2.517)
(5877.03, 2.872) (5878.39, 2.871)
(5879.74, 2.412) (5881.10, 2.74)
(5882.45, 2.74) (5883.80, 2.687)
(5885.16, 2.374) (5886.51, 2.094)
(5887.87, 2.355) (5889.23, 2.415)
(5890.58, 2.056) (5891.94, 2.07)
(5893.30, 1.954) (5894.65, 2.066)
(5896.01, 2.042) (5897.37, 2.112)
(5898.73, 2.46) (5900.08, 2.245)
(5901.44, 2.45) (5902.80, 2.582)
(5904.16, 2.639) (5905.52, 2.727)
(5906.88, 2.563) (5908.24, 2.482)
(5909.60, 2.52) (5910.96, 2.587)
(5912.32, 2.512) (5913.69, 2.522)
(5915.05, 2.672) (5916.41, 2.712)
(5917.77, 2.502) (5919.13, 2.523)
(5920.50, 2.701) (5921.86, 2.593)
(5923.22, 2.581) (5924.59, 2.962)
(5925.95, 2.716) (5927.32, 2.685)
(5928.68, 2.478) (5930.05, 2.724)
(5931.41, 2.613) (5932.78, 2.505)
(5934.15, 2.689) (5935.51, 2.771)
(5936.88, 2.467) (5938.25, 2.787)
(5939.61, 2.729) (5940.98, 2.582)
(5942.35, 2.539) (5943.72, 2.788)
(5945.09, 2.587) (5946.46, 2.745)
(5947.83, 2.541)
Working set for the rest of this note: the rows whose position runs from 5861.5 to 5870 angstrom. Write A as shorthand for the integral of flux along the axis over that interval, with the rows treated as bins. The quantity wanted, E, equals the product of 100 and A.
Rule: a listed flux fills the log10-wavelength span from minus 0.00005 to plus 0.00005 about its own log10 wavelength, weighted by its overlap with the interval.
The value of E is 2267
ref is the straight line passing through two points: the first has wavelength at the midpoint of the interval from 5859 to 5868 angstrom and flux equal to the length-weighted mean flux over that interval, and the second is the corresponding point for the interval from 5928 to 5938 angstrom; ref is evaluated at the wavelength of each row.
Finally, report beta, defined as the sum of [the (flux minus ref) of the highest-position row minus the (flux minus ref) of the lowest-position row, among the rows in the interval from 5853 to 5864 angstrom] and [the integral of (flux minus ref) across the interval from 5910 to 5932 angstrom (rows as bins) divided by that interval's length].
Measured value -0.08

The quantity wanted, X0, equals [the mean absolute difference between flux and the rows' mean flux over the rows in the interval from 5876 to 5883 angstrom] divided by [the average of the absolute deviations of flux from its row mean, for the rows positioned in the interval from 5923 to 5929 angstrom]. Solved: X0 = 1.0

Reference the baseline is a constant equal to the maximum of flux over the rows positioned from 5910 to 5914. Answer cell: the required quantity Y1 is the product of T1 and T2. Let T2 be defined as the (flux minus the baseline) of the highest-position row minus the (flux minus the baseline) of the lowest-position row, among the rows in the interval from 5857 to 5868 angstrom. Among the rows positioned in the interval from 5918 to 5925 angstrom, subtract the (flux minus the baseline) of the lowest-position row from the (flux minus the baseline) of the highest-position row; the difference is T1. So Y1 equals 0.022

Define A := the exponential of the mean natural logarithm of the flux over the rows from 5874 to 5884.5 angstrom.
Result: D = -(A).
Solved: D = -2.70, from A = 2.70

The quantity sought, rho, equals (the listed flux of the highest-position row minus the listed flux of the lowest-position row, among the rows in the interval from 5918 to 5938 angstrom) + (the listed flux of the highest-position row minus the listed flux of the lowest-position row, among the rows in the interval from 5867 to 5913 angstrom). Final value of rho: -0.2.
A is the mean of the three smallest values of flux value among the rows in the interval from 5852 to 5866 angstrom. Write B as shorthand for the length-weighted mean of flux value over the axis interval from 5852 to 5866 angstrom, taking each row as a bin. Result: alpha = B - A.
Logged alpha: 0.14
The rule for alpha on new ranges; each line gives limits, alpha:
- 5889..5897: 0.07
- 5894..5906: 0.29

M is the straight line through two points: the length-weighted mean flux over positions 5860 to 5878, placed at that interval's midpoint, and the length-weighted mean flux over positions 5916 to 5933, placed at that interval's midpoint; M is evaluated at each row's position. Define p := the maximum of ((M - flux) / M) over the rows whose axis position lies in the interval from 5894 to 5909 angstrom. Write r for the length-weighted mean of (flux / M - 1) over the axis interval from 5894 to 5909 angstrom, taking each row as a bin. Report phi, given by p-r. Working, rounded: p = 0.233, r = -0.10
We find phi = 0.331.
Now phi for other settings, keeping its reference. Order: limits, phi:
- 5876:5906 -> 0.365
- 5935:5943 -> 0.057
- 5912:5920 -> 0.080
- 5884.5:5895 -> 0.451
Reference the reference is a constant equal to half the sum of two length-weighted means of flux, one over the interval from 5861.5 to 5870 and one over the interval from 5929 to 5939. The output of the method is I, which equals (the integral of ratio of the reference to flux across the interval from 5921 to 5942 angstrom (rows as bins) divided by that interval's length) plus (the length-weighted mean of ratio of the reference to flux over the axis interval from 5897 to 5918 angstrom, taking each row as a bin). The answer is 2.06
